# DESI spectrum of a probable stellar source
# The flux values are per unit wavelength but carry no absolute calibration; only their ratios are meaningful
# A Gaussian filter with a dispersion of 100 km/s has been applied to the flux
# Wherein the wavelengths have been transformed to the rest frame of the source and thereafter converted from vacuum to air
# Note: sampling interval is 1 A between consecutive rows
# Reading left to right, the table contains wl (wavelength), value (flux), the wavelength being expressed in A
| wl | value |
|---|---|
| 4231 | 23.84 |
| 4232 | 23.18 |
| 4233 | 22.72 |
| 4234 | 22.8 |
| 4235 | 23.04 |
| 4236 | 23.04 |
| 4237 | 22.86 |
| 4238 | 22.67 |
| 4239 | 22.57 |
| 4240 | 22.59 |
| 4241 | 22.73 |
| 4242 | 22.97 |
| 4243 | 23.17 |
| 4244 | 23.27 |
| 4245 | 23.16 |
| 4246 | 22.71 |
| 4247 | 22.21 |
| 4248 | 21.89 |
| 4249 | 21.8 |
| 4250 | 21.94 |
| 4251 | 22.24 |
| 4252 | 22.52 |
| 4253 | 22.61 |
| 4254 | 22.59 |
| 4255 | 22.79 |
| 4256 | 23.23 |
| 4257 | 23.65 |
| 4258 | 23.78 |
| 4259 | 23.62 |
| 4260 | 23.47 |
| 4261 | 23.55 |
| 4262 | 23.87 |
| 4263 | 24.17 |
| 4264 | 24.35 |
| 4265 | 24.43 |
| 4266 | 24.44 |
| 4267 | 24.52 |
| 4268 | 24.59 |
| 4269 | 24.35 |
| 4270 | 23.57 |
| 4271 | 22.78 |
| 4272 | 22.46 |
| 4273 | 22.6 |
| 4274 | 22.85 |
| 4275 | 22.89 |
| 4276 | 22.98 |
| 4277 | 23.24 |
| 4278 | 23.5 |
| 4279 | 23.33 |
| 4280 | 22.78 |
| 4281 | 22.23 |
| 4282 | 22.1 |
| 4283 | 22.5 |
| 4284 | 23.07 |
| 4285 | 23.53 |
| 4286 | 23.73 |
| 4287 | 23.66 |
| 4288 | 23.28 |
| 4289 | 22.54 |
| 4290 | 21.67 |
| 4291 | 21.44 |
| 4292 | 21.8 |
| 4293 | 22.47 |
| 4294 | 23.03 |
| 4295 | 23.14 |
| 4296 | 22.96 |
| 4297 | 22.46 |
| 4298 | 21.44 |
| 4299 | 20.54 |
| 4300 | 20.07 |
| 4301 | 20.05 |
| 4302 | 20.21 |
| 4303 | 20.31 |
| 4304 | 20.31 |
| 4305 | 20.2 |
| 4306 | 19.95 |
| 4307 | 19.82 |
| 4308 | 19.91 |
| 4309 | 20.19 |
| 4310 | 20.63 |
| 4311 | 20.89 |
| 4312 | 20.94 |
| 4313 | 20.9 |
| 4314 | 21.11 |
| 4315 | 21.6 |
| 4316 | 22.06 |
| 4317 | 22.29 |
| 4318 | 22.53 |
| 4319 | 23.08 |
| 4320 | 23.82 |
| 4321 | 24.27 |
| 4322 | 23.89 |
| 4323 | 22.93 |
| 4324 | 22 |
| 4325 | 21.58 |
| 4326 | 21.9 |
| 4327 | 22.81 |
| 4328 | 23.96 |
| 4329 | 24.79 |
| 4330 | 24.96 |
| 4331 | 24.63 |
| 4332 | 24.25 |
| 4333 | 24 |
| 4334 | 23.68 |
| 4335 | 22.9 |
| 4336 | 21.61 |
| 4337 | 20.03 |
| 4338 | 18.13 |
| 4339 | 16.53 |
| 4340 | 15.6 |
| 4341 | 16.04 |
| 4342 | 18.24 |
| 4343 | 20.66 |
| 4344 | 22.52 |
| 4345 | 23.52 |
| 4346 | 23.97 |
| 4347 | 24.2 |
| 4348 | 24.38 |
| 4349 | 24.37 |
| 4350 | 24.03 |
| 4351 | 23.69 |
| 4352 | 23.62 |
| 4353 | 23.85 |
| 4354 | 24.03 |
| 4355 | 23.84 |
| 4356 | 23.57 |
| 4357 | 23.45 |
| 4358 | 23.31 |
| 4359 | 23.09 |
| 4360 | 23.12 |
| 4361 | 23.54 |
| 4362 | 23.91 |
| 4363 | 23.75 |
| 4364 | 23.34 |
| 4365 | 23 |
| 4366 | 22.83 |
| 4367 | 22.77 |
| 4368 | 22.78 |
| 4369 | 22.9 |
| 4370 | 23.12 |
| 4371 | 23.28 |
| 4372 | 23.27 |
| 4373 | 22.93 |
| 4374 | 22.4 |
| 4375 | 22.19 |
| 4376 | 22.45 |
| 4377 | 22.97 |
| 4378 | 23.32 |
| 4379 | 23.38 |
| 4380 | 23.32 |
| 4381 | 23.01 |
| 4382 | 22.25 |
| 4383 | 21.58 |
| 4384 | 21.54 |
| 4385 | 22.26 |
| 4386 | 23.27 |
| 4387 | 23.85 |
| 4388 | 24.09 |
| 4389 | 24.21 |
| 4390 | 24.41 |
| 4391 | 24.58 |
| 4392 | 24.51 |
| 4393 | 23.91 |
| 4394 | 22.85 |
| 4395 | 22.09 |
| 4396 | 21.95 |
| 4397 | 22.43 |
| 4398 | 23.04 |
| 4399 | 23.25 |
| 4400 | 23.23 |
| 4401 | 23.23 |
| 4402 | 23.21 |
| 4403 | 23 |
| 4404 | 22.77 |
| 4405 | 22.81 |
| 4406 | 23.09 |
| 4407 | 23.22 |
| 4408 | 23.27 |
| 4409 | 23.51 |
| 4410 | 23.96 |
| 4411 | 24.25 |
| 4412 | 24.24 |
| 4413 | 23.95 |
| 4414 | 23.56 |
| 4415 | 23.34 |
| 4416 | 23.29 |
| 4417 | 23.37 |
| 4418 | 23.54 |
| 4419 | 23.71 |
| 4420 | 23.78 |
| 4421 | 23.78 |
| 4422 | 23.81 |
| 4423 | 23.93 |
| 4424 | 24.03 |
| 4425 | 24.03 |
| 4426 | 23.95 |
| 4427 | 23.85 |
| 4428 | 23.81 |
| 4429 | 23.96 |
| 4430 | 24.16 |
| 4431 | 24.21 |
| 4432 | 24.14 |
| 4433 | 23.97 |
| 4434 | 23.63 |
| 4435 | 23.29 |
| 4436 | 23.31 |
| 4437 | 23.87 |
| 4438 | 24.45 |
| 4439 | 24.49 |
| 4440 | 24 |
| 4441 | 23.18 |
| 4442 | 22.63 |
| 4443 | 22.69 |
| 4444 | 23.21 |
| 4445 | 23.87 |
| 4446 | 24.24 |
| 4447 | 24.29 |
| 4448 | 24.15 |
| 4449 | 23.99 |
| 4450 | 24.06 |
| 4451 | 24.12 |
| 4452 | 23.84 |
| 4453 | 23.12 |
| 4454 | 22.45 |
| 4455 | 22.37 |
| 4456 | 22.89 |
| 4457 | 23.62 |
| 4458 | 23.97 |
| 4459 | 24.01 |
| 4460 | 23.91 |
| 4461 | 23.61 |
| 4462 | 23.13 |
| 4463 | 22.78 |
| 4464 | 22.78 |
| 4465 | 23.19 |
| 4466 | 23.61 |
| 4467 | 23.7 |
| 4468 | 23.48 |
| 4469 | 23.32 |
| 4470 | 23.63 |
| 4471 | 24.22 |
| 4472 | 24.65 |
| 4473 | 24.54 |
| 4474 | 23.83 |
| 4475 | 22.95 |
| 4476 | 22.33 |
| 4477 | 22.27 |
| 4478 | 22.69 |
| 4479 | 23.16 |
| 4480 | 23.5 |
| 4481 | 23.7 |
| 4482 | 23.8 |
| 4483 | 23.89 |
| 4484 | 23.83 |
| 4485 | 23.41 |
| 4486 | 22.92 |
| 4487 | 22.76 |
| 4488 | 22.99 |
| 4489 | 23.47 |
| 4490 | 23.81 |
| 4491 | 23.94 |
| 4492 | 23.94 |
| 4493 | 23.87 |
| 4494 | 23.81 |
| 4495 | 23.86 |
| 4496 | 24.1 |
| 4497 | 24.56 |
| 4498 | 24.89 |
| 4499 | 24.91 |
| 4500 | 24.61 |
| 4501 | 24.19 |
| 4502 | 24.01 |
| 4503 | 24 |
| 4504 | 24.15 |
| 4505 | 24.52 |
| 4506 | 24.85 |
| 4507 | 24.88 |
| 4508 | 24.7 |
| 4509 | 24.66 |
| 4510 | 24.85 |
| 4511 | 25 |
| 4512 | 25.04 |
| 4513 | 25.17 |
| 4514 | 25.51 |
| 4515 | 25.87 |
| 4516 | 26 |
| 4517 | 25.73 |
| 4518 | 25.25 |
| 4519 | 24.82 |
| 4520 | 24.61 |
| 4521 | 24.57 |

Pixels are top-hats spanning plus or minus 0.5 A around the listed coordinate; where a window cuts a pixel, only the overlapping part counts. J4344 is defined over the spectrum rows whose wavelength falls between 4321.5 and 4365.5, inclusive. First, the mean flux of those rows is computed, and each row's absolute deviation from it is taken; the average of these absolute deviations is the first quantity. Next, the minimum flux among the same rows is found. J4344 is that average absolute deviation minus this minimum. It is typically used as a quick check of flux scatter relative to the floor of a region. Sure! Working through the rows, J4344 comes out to -14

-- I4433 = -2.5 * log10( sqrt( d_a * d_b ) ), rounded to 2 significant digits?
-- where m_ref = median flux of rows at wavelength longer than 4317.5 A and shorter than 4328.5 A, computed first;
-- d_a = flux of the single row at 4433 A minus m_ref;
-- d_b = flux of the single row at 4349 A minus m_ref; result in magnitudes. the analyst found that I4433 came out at -0.22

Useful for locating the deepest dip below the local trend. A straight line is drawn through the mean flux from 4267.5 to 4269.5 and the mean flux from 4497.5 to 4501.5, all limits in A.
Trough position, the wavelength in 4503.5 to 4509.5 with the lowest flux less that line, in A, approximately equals 4504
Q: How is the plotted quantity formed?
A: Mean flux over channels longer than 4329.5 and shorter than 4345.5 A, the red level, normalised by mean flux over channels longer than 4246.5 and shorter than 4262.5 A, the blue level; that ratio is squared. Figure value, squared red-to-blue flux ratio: 0.85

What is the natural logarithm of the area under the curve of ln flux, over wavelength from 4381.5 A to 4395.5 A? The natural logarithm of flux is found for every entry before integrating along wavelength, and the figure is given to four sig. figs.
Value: 3.785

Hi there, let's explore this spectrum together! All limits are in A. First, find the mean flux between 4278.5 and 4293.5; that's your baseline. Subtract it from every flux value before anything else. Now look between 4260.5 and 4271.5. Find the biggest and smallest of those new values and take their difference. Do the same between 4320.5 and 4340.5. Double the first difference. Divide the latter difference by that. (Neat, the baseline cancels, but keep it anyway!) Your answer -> 2.6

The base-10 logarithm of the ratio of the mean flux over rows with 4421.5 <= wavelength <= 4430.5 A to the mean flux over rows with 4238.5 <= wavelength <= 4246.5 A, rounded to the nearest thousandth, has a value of 0.020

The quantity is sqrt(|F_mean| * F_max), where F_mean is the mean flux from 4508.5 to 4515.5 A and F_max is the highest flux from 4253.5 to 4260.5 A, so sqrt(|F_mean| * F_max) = 24.5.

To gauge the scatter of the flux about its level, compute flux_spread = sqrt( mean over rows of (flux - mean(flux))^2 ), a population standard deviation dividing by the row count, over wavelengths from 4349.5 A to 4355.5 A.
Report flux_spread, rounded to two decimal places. 0.15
